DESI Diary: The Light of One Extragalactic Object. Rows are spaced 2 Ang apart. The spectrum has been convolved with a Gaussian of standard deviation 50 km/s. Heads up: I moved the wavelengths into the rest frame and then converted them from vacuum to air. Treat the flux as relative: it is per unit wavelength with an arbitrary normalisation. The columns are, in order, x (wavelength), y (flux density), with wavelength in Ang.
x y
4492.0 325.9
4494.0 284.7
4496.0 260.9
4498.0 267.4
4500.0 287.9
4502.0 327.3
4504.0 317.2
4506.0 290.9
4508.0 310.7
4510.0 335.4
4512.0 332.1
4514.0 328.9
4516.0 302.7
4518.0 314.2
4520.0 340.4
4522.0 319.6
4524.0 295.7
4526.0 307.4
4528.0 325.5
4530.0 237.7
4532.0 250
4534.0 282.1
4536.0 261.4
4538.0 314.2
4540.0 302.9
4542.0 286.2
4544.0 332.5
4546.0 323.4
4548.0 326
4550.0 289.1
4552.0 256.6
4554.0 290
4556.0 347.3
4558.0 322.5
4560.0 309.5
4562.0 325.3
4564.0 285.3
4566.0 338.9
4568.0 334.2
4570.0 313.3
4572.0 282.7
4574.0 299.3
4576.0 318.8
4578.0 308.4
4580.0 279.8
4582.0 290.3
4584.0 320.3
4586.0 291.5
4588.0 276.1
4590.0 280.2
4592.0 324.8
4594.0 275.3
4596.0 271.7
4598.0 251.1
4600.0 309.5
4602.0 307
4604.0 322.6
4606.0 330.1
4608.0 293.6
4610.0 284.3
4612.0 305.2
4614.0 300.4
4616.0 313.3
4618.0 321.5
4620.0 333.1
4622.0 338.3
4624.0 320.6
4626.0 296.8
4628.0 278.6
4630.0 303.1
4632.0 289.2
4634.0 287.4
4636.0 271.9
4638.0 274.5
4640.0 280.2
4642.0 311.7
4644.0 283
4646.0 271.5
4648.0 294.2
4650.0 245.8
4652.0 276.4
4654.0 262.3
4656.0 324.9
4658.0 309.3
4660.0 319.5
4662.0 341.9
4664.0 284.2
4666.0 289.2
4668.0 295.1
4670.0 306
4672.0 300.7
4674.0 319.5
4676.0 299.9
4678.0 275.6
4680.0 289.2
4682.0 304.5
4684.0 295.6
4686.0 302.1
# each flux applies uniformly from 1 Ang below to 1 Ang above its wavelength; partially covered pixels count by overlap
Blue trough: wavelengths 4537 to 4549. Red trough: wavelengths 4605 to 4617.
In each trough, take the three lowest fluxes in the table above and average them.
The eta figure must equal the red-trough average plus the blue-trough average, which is 594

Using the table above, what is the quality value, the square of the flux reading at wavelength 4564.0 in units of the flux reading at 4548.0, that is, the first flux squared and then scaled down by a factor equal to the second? 250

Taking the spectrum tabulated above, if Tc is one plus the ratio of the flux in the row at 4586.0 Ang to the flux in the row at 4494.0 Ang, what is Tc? 2.02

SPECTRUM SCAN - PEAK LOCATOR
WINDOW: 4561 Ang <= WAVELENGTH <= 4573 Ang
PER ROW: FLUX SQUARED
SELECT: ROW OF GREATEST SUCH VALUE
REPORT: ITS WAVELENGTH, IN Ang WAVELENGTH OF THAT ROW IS 4566.0 Ang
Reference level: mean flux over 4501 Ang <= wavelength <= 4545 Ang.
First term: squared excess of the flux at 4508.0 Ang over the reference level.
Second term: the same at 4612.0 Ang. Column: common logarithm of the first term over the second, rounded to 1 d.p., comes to 4.6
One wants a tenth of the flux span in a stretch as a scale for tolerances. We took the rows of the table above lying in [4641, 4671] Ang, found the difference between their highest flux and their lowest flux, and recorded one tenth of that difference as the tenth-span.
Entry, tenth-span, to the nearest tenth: 9.6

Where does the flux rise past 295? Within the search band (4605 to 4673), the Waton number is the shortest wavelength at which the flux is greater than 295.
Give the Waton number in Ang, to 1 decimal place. 4606.0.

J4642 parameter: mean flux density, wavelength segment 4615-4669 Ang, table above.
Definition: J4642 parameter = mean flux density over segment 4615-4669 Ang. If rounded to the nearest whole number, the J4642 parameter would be 297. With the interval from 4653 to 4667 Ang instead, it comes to 304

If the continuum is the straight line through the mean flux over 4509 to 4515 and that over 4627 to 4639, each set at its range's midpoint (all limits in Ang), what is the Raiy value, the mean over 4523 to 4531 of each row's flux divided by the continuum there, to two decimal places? 0.89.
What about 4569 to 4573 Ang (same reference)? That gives 0.97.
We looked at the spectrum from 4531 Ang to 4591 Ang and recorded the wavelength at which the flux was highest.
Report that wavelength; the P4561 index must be 4556.0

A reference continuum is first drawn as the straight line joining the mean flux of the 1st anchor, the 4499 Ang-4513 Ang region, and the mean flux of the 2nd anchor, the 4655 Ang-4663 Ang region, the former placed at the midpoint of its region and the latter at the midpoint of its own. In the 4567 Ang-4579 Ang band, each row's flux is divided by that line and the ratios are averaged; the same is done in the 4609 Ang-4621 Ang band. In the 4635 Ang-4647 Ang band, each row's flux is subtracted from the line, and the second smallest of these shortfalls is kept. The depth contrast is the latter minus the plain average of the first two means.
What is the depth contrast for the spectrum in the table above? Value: 39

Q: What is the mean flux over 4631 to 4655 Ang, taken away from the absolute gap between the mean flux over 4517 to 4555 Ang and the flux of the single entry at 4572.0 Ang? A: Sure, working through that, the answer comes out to -264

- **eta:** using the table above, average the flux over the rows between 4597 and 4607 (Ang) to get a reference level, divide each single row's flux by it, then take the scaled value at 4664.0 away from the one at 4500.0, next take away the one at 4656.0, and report -1.06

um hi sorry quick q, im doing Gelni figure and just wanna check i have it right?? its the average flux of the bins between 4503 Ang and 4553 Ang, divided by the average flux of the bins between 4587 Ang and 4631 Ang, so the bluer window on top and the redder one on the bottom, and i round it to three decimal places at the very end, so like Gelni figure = 1.005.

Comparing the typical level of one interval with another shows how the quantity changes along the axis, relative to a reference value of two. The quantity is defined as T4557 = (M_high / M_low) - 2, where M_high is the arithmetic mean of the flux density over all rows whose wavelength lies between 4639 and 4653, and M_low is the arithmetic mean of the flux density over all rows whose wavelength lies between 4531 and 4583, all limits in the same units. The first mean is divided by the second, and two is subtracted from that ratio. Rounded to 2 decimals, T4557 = -1.07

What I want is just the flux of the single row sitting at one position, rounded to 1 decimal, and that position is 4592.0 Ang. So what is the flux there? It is 324.8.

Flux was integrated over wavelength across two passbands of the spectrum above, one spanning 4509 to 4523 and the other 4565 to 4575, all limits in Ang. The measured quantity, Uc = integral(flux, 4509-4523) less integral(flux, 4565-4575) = 1410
